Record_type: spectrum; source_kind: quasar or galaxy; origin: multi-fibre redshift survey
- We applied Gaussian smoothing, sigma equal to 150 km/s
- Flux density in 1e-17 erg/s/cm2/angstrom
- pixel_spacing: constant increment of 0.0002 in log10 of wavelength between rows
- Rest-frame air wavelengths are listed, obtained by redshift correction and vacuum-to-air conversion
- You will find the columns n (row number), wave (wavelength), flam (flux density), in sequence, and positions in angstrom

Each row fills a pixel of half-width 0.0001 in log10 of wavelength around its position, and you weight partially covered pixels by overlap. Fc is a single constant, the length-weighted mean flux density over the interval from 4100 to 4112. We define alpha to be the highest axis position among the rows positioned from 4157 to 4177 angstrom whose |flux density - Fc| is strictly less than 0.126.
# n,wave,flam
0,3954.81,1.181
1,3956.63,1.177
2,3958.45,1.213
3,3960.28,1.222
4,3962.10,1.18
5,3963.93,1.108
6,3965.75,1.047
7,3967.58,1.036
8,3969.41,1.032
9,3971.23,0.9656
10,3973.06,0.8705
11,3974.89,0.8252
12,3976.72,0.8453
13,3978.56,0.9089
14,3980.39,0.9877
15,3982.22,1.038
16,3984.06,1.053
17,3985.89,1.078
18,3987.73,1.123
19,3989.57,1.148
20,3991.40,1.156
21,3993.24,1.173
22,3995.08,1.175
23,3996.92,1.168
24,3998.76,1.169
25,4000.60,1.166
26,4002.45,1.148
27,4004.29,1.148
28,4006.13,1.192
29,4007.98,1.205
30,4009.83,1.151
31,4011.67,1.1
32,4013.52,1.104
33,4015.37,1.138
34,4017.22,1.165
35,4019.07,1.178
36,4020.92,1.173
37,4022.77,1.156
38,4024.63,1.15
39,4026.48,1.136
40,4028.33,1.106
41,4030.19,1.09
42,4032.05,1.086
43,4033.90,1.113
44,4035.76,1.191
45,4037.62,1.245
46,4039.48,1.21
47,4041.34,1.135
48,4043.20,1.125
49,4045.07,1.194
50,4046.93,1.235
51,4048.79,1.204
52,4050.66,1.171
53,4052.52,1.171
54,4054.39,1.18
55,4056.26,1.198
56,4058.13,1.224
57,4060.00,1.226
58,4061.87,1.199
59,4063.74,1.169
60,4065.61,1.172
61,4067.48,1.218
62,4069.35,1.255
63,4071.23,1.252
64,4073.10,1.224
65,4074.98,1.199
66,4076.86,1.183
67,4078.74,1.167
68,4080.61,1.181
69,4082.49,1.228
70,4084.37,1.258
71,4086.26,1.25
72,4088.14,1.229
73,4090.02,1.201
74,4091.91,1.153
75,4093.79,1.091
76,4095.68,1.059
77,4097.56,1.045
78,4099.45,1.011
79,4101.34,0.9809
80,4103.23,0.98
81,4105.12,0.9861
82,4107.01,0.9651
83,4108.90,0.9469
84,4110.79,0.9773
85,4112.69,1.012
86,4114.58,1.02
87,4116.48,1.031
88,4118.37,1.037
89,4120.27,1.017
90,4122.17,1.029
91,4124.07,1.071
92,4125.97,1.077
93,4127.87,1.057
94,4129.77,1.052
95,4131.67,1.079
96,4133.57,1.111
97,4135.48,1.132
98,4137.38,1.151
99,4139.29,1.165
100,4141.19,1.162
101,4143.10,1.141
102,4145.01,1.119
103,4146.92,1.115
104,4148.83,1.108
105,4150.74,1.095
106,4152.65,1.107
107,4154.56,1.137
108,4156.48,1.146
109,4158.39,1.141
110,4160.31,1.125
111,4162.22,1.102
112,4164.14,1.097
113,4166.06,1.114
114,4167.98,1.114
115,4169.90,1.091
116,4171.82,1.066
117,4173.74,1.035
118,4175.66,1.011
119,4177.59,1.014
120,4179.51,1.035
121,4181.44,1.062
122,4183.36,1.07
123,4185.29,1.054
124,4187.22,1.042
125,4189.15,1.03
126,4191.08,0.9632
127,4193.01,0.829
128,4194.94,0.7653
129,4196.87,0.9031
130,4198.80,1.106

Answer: 4175.66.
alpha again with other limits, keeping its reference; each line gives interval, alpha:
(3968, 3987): 3985.89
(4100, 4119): 4118.37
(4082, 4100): 4099.45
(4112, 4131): 4129.77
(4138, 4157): 4150.74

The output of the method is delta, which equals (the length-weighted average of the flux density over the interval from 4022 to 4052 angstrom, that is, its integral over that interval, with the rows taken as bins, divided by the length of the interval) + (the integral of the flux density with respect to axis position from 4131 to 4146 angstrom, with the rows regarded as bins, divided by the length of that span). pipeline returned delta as 2.29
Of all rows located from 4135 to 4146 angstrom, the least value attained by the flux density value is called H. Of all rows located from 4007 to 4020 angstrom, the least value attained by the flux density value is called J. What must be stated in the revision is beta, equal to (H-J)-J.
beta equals -1.1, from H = 1.119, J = 1.1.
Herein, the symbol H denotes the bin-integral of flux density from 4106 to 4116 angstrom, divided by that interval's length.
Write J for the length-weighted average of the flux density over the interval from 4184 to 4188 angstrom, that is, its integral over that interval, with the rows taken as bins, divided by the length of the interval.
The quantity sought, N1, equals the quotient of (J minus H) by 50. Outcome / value 0.001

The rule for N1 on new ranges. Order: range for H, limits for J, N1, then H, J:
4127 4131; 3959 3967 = 0.002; 1.06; 1.14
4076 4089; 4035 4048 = 0.000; 1.21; 1.19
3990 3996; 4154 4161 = -0.001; 1.17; 1.14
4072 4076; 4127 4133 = -0.003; 1.21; 1.07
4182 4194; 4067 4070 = 0.005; 1.00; 1.24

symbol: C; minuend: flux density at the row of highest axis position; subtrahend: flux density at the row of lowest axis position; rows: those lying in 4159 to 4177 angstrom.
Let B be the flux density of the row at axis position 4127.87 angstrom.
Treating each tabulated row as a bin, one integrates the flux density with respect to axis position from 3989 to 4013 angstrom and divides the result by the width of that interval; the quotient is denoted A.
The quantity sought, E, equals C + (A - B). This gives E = -0.01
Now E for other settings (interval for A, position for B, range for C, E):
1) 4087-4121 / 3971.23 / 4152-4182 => 0.03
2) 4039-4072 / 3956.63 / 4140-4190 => -0.11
